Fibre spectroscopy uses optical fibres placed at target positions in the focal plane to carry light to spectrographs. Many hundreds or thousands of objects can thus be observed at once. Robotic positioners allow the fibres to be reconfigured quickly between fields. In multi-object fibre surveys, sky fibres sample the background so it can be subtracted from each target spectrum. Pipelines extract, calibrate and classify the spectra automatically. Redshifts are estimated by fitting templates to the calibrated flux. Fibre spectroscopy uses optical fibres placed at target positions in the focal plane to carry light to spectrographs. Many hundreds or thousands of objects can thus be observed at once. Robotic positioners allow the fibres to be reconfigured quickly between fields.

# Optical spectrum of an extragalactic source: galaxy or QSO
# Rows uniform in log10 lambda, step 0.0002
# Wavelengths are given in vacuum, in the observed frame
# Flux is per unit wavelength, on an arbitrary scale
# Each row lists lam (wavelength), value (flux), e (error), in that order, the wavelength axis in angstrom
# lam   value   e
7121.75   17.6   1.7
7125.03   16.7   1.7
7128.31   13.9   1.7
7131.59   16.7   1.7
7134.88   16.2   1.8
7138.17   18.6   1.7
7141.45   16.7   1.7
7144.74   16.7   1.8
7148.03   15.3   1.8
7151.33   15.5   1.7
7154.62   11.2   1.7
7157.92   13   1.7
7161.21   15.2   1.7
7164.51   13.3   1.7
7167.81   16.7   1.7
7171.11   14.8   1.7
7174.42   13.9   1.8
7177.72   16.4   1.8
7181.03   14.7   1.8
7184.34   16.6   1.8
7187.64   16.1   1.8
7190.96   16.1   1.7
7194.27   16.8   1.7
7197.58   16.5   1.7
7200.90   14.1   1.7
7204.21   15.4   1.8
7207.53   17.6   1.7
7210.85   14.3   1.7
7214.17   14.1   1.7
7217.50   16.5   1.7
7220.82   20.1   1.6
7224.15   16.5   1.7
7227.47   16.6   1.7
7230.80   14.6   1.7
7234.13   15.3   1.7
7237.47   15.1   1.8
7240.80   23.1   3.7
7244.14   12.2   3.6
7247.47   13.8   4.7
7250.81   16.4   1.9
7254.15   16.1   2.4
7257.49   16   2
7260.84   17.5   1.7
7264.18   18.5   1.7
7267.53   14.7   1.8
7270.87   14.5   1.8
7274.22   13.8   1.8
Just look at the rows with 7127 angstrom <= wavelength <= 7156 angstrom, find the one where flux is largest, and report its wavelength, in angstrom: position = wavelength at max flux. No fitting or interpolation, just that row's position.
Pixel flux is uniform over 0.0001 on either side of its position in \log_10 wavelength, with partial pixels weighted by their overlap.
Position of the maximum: 7138.17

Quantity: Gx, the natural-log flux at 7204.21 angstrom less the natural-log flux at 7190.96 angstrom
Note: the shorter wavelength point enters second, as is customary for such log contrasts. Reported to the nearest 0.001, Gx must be -0.044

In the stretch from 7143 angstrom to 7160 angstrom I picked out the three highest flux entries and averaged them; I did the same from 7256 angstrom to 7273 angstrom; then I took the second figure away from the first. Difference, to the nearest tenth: -1.5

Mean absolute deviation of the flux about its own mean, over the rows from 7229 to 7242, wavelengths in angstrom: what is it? 3.0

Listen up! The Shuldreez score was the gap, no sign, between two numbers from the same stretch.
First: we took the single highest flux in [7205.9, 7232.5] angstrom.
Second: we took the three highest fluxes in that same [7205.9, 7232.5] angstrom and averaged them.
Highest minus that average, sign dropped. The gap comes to 2.0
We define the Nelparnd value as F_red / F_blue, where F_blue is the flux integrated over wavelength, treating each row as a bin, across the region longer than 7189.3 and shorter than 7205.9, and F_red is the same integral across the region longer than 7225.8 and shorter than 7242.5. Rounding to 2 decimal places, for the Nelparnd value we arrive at 1.08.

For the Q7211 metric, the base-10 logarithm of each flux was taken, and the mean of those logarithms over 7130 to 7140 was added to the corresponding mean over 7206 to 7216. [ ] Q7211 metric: 2.42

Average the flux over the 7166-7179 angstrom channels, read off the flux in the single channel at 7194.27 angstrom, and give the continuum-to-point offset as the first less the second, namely -1.4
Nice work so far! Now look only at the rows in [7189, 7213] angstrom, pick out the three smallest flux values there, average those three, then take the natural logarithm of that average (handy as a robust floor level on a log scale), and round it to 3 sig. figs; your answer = 2.68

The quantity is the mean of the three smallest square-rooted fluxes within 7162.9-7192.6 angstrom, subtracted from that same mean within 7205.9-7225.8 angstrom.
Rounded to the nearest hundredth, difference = 0.13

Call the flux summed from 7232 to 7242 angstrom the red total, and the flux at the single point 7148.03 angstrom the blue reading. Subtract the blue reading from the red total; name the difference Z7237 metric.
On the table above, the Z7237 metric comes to 38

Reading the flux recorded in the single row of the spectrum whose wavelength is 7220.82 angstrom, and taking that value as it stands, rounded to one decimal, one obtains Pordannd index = 20.1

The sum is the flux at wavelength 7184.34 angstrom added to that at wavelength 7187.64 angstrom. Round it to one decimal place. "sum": 32.7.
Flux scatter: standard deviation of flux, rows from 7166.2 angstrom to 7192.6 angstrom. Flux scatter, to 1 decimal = 1.0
